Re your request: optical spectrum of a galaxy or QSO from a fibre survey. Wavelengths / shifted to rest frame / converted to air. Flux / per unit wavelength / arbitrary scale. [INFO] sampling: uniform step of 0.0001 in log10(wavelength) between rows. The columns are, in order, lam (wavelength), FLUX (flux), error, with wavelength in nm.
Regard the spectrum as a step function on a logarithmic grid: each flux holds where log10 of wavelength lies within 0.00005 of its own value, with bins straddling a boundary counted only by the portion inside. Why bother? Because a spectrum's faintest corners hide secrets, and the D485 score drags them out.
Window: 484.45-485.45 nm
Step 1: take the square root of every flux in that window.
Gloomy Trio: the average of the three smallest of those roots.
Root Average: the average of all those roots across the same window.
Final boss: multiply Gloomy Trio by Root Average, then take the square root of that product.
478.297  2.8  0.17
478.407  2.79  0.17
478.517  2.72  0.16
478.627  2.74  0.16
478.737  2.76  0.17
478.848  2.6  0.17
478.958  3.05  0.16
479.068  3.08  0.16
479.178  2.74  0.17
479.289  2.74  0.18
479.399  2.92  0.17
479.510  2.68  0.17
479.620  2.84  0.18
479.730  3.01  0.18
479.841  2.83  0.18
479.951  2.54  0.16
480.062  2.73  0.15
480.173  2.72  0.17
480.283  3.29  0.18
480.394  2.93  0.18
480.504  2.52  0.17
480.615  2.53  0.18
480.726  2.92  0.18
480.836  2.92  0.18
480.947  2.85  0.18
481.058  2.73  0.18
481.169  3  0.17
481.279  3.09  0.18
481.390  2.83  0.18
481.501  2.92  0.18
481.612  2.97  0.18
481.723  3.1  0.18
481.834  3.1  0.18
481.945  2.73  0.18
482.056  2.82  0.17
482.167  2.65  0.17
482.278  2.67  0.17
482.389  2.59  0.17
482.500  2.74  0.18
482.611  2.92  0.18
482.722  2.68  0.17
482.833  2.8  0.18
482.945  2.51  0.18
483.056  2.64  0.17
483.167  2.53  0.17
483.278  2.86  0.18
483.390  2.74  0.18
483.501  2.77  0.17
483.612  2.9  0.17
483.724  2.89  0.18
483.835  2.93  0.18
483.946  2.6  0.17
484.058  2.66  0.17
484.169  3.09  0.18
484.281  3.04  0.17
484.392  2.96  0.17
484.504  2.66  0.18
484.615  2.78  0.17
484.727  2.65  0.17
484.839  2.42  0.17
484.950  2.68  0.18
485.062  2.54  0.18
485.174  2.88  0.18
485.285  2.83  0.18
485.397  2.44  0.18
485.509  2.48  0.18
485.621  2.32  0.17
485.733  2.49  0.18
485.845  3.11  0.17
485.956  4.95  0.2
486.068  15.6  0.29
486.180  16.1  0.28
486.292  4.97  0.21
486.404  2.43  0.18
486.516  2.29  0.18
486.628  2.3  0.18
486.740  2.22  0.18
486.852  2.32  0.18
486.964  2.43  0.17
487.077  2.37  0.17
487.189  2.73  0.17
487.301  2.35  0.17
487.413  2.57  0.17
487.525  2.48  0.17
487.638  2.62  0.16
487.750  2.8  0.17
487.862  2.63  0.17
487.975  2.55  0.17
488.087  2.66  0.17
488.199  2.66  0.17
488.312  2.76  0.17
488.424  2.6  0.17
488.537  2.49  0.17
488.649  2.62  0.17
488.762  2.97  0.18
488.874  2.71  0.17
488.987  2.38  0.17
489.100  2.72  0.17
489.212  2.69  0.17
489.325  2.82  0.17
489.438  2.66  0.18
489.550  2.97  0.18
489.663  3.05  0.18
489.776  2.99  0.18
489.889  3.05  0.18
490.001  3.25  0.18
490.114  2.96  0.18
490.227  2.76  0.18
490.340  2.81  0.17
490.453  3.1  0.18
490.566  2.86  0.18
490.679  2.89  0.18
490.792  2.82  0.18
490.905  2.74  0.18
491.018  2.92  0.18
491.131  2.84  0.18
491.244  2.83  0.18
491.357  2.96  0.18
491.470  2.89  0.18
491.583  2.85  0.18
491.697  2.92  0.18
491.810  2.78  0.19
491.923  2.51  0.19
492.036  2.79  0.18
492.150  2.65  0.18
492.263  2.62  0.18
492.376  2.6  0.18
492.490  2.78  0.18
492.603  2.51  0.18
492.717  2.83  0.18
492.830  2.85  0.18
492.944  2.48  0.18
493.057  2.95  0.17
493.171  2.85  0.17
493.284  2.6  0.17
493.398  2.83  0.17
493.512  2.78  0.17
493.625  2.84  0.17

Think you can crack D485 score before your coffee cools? 1.599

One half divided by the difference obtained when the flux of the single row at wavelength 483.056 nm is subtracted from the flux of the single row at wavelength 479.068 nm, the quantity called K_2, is 1.1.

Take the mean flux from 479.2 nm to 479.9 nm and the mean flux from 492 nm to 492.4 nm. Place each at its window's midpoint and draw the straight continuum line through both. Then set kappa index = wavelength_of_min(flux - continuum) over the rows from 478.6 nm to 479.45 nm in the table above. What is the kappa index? 478.848 nm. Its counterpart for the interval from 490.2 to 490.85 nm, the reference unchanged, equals 490.227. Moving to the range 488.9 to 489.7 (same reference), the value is 488.987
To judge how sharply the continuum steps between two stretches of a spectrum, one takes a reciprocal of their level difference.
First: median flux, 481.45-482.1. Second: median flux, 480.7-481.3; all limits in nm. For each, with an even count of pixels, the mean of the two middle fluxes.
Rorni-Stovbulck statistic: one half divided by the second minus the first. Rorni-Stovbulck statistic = -20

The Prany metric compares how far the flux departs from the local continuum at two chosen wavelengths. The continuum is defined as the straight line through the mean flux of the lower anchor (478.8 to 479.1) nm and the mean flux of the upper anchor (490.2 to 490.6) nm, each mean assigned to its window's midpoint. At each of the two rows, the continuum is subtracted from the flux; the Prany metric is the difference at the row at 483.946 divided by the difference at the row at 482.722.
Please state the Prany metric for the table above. 1.3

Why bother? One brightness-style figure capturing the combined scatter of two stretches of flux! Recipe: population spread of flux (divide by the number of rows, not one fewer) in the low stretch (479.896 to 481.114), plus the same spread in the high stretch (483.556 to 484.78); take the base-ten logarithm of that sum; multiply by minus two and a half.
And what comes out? 1.05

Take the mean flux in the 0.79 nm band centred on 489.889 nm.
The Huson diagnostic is 3.0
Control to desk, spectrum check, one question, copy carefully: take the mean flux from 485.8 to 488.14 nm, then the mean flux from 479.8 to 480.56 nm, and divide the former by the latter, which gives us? 1.44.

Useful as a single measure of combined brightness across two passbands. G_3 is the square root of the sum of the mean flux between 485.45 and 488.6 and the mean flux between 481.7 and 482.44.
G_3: 2.54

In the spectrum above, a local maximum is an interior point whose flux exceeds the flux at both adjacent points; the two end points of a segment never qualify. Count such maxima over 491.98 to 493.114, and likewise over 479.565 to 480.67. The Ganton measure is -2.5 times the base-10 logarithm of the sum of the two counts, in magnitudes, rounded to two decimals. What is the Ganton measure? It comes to -1.75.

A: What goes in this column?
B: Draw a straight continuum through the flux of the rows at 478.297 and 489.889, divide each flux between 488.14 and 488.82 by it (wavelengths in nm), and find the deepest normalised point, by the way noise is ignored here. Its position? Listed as 488.537 nm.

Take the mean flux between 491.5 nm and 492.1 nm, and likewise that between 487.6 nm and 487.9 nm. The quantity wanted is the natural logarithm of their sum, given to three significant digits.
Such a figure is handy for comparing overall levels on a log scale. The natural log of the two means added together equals 1.70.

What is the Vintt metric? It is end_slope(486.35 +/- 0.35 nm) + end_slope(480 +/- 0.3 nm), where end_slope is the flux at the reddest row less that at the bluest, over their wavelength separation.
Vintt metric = -23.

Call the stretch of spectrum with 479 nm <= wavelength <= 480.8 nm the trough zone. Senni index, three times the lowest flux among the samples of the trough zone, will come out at 7.56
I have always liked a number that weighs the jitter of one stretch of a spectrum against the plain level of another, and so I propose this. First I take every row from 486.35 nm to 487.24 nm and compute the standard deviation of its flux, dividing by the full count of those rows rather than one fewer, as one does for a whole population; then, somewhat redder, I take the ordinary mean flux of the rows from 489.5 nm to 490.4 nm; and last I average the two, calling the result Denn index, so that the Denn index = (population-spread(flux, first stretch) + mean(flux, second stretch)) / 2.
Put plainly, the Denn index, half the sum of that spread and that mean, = 1.56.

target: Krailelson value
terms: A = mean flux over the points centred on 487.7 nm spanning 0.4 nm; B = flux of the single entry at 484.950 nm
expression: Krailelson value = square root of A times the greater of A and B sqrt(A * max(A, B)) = 2.66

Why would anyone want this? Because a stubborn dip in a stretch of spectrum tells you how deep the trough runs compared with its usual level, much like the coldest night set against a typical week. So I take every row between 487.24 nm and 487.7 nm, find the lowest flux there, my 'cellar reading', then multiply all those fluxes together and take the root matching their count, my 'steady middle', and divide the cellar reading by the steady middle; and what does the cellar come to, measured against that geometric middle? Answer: 0.939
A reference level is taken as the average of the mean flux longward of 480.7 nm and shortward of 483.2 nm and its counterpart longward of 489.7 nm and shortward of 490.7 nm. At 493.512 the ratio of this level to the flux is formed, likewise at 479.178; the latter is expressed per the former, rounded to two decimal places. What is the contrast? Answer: 1.01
